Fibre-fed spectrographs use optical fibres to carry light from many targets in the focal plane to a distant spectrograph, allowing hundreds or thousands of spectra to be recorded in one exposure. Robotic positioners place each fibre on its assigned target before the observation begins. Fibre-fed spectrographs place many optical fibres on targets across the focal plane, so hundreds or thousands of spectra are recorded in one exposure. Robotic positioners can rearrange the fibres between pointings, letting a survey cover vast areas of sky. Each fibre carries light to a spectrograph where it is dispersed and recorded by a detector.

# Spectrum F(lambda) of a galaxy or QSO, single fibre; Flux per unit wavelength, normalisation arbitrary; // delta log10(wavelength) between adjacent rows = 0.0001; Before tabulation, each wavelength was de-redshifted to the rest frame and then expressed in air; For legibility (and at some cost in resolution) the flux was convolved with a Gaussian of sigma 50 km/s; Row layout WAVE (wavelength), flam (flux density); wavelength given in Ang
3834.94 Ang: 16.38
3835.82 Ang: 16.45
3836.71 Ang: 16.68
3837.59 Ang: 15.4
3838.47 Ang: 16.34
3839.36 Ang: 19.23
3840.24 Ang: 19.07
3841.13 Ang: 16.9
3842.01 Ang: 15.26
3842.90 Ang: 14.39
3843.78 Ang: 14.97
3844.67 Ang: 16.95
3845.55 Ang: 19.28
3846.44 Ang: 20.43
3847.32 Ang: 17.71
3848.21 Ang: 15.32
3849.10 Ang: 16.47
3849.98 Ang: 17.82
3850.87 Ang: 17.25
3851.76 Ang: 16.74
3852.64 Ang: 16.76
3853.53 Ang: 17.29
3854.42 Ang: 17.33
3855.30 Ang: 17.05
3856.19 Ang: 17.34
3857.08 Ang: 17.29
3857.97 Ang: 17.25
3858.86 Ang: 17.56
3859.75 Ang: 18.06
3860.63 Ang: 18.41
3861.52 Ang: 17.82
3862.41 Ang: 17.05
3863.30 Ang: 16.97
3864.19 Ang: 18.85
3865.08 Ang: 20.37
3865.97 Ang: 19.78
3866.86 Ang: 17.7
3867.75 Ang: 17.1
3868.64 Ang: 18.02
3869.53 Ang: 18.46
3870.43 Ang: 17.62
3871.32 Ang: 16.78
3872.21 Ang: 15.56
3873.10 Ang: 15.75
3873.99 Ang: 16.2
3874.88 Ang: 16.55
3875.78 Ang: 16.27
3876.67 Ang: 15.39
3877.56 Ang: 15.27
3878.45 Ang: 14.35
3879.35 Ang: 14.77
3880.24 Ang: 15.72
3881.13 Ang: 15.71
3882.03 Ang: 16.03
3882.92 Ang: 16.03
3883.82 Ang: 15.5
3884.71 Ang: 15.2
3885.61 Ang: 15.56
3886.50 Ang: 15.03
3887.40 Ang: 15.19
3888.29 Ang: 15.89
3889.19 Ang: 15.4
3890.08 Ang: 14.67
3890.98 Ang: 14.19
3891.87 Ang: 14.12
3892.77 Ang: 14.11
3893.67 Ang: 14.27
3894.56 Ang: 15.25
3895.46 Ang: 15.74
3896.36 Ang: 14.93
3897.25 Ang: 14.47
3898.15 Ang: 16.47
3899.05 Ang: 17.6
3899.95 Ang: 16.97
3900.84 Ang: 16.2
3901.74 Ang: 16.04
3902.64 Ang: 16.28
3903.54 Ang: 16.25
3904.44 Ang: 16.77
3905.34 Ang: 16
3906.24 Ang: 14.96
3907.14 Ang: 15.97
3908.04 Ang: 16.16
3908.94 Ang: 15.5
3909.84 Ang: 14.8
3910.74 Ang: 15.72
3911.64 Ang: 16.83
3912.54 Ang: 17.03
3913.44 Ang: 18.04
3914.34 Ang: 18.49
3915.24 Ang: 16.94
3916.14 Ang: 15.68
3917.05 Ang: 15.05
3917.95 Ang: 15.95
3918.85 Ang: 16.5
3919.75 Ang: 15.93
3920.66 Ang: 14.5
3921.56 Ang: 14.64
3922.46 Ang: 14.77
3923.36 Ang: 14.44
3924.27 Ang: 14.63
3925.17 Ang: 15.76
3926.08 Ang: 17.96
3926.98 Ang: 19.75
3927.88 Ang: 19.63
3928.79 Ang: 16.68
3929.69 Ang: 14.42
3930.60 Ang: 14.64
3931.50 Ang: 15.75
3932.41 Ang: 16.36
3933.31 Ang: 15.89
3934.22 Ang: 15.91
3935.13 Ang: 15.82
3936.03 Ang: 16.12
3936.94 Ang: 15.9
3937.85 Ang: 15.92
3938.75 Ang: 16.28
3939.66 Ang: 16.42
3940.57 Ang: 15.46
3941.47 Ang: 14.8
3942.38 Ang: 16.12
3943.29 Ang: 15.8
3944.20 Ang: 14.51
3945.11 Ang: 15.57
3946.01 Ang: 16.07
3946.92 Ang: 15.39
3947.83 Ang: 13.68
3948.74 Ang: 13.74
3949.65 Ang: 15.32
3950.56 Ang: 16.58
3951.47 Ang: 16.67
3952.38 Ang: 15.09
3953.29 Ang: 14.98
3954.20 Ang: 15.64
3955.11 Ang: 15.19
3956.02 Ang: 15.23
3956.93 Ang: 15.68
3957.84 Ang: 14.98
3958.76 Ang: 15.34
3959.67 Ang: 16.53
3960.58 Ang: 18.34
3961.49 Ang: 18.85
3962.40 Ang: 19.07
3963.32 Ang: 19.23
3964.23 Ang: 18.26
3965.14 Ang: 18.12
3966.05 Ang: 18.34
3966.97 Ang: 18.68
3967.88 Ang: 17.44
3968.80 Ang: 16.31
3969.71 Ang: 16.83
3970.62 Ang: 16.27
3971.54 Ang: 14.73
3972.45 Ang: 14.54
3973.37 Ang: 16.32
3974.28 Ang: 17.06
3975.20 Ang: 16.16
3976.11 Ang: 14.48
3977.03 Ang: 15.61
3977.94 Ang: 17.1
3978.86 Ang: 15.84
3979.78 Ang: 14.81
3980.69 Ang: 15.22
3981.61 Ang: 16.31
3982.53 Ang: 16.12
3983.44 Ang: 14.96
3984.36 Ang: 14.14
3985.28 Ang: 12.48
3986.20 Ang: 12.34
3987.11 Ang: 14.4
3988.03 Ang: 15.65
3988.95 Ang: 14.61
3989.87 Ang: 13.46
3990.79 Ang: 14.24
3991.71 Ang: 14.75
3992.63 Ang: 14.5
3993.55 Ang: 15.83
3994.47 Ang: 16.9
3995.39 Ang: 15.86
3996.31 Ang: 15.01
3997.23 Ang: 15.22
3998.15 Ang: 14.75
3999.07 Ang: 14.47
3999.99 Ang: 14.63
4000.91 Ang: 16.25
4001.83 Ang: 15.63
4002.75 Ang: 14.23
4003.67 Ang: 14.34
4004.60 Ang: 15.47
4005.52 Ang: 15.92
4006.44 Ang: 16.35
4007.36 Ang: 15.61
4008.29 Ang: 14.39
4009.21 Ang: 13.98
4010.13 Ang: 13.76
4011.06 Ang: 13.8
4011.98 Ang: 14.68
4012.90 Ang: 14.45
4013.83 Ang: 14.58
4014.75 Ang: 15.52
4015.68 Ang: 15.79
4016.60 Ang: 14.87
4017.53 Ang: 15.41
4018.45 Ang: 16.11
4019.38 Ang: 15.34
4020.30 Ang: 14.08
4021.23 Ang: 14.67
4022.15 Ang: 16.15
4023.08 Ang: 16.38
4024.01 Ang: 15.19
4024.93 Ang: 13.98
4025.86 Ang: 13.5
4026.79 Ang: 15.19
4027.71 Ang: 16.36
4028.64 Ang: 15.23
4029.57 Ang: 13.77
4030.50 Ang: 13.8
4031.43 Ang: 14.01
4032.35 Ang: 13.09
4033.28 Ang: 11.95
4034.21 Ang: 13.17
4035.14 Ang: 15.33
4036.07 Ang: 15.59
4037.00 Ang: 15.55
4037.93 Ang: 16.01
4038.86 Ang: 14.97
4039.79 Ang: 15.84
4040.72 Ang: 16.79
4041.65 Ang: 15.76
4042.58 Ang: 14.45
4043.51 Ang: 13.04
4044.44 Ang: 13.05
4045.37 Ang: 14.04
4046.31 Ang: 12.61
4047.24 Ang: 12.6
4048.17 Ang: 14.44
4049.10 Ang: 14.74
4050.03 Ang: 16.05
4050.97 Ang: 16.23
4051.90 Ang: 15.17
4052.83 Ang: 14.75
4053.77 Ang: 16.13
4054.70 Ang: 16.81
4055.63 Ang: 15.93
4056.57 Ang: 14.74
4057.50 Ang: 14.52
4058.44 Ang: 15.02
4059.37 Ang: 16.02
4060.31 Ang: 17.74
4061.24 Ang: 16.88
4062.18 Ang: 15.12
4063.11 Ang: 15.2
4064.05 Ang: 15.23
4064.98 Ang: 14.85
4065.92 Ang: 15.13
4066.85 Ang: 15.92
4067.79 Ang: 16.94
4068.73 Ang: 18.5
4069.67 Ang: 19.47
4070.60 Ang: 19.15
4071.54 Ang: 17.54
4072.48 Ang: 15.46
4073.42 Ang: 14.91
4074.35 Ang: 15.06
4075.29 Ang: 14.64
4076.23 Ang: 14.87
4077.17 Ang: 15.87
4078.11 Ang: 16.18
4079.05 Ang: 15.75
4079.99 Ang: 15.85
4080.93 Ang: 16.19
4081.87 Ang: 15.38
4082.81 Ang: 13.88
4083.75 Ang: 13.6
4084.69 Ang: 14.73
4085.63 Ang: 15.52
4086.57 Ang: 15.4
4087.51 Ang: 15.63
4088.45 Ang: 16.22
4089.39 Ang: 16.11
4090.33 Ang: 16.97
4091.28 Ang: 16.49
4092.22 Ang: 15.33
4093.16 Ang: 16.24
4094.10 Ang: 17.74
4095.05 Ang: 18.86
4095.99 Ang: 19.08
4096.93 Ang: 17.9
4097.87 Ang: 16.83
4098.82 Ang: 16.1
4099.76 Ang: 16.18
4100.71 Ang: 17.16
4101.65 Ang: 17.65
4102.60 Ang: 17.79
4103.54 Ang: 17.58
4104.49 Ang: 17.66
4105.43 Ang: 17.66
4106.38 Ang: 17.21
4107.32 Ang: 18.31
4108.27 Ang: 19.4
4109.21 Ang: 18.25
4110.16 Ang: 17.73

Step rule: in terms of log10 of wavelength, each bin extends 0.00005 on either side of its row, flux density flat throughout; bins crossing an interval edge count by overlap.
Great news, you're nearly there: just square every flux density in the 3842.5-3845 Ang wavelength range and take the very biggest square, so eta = 287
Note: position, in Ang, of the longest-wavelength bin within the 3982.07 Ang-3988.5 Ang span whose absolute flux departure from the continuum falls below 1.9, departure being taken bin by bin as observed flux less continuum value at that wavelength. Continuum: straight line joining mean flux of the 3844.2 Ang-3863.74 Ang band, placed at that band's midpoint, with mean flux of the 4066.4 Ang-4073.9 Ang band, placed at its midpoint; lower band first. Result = 3988.03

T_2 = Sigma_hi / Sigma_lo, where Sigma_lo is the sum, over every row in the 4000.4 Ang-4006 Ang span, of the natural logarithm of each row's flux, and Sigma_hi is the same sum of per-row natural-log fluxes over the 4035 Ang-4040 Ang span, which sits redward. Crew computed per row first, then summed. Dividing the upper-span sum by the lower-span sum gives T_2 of 1.01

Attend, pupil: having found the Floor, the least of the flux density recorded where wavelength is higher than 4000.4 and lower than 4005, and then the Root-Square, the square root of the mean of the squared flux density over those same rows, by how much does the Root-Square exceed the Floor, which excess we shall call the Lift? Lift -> 1.0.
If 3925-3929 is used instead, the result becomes 2.3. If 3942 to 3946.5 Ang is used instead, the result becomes 1.1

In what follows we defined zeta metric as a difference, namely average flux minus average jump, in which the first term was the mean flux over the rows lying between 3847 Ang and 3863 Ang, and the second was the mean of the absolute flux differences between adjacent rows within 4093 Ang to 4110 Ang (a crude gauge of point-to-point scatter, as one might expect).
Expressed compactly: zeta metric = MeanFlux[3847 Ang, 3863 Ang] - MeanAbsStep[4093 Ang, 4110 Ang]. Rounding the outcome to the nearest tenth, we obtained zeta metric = 16.6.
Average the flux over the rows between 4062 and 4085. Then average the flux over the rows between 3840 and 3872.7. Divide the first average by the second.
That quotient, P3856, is 0.91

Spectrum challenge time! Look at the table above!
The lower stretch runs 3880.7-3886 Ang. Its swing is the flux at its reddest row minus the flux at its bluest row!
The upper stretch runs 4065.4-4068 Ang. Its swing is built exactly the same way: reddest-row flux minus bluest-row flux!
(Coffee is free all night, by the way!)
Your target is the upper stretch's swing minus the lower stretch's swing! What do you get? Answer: 2.0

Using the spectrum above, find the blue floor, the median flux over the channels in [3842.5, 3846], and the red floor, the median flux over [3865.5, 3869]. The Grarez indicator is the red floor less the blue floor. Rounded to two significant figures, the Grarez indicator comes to 1.9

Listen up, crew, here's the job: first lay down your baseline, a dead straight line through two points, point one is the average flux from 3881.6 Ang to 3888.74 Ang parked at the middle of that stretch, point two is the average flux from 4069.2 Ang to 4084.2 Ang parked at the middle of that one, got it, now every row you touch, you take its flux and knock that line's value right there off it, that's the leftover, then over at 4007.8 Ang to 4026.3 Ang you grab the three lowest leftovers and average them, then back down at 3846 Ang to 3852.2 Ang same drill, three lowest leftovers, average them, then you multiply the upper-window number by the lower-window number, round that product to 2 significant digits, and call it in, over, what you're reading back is -1.4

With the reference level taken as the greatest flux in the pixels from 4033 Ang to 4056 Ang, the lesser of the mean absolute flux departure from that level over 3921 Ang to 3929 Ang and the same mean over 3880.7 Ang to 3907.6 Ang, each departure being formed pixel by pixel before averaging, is 1.31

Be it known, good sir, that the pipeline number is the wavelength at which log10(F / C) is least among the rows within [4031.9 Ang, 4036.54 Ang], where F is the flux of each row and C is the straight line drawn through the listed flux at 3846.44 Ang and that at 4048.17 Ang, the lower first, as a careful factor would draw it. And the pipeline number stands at 4033.28 Ang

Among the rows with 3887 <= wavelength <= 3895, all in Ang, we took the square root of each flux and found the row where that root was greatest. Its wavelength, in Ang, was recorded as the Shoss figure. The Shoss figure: 3888.29 Ang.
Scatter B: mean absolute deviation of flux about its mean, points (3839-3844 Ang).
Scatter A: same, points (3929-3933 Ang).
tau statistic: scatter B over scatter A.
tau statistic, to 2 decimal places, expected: 2.31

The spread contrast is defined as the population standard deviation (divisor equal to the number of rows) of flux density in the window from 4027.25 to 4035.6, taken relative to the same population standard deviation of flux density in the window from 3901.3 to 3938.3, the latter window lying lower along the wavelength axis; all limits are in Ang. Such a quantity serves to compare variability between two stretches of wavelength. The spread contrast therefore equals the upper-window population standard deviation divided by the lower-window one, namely 1.02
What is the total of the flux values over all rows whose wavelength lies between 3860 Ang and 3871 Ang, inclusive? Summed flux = 218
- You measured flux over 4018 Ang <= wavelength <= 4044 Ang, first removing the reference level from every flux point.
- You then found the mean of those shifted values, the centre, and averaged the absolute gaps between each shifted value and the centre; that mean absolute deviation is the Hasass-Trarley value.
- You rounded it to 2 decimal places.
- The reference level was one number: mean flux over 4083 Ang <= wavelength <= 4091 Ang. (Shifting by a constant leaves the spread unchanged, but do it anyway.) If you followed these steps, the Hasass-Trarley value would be 1.03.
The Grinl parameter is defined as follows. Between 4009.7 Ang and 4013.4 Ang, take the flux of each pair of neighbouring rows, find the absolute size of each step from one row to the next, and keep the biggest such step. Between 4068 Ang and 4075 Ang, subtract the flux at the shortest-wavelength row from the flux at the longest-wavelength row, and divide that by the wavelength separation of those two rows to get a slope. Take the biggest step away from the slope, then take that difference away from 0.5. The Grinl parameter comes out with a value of 2.0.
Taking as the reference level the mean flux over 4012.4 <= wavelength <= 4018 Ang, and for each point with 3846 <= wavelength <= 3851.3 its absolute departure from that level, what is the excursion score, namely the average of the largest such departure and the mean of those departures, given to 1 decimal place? 3.9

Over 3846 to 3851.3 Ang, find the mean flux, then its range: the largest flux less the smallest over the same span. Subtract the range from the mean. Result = 12.4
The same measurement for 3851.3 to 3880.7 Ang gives 11.1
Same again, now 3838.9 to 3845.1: 11.8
